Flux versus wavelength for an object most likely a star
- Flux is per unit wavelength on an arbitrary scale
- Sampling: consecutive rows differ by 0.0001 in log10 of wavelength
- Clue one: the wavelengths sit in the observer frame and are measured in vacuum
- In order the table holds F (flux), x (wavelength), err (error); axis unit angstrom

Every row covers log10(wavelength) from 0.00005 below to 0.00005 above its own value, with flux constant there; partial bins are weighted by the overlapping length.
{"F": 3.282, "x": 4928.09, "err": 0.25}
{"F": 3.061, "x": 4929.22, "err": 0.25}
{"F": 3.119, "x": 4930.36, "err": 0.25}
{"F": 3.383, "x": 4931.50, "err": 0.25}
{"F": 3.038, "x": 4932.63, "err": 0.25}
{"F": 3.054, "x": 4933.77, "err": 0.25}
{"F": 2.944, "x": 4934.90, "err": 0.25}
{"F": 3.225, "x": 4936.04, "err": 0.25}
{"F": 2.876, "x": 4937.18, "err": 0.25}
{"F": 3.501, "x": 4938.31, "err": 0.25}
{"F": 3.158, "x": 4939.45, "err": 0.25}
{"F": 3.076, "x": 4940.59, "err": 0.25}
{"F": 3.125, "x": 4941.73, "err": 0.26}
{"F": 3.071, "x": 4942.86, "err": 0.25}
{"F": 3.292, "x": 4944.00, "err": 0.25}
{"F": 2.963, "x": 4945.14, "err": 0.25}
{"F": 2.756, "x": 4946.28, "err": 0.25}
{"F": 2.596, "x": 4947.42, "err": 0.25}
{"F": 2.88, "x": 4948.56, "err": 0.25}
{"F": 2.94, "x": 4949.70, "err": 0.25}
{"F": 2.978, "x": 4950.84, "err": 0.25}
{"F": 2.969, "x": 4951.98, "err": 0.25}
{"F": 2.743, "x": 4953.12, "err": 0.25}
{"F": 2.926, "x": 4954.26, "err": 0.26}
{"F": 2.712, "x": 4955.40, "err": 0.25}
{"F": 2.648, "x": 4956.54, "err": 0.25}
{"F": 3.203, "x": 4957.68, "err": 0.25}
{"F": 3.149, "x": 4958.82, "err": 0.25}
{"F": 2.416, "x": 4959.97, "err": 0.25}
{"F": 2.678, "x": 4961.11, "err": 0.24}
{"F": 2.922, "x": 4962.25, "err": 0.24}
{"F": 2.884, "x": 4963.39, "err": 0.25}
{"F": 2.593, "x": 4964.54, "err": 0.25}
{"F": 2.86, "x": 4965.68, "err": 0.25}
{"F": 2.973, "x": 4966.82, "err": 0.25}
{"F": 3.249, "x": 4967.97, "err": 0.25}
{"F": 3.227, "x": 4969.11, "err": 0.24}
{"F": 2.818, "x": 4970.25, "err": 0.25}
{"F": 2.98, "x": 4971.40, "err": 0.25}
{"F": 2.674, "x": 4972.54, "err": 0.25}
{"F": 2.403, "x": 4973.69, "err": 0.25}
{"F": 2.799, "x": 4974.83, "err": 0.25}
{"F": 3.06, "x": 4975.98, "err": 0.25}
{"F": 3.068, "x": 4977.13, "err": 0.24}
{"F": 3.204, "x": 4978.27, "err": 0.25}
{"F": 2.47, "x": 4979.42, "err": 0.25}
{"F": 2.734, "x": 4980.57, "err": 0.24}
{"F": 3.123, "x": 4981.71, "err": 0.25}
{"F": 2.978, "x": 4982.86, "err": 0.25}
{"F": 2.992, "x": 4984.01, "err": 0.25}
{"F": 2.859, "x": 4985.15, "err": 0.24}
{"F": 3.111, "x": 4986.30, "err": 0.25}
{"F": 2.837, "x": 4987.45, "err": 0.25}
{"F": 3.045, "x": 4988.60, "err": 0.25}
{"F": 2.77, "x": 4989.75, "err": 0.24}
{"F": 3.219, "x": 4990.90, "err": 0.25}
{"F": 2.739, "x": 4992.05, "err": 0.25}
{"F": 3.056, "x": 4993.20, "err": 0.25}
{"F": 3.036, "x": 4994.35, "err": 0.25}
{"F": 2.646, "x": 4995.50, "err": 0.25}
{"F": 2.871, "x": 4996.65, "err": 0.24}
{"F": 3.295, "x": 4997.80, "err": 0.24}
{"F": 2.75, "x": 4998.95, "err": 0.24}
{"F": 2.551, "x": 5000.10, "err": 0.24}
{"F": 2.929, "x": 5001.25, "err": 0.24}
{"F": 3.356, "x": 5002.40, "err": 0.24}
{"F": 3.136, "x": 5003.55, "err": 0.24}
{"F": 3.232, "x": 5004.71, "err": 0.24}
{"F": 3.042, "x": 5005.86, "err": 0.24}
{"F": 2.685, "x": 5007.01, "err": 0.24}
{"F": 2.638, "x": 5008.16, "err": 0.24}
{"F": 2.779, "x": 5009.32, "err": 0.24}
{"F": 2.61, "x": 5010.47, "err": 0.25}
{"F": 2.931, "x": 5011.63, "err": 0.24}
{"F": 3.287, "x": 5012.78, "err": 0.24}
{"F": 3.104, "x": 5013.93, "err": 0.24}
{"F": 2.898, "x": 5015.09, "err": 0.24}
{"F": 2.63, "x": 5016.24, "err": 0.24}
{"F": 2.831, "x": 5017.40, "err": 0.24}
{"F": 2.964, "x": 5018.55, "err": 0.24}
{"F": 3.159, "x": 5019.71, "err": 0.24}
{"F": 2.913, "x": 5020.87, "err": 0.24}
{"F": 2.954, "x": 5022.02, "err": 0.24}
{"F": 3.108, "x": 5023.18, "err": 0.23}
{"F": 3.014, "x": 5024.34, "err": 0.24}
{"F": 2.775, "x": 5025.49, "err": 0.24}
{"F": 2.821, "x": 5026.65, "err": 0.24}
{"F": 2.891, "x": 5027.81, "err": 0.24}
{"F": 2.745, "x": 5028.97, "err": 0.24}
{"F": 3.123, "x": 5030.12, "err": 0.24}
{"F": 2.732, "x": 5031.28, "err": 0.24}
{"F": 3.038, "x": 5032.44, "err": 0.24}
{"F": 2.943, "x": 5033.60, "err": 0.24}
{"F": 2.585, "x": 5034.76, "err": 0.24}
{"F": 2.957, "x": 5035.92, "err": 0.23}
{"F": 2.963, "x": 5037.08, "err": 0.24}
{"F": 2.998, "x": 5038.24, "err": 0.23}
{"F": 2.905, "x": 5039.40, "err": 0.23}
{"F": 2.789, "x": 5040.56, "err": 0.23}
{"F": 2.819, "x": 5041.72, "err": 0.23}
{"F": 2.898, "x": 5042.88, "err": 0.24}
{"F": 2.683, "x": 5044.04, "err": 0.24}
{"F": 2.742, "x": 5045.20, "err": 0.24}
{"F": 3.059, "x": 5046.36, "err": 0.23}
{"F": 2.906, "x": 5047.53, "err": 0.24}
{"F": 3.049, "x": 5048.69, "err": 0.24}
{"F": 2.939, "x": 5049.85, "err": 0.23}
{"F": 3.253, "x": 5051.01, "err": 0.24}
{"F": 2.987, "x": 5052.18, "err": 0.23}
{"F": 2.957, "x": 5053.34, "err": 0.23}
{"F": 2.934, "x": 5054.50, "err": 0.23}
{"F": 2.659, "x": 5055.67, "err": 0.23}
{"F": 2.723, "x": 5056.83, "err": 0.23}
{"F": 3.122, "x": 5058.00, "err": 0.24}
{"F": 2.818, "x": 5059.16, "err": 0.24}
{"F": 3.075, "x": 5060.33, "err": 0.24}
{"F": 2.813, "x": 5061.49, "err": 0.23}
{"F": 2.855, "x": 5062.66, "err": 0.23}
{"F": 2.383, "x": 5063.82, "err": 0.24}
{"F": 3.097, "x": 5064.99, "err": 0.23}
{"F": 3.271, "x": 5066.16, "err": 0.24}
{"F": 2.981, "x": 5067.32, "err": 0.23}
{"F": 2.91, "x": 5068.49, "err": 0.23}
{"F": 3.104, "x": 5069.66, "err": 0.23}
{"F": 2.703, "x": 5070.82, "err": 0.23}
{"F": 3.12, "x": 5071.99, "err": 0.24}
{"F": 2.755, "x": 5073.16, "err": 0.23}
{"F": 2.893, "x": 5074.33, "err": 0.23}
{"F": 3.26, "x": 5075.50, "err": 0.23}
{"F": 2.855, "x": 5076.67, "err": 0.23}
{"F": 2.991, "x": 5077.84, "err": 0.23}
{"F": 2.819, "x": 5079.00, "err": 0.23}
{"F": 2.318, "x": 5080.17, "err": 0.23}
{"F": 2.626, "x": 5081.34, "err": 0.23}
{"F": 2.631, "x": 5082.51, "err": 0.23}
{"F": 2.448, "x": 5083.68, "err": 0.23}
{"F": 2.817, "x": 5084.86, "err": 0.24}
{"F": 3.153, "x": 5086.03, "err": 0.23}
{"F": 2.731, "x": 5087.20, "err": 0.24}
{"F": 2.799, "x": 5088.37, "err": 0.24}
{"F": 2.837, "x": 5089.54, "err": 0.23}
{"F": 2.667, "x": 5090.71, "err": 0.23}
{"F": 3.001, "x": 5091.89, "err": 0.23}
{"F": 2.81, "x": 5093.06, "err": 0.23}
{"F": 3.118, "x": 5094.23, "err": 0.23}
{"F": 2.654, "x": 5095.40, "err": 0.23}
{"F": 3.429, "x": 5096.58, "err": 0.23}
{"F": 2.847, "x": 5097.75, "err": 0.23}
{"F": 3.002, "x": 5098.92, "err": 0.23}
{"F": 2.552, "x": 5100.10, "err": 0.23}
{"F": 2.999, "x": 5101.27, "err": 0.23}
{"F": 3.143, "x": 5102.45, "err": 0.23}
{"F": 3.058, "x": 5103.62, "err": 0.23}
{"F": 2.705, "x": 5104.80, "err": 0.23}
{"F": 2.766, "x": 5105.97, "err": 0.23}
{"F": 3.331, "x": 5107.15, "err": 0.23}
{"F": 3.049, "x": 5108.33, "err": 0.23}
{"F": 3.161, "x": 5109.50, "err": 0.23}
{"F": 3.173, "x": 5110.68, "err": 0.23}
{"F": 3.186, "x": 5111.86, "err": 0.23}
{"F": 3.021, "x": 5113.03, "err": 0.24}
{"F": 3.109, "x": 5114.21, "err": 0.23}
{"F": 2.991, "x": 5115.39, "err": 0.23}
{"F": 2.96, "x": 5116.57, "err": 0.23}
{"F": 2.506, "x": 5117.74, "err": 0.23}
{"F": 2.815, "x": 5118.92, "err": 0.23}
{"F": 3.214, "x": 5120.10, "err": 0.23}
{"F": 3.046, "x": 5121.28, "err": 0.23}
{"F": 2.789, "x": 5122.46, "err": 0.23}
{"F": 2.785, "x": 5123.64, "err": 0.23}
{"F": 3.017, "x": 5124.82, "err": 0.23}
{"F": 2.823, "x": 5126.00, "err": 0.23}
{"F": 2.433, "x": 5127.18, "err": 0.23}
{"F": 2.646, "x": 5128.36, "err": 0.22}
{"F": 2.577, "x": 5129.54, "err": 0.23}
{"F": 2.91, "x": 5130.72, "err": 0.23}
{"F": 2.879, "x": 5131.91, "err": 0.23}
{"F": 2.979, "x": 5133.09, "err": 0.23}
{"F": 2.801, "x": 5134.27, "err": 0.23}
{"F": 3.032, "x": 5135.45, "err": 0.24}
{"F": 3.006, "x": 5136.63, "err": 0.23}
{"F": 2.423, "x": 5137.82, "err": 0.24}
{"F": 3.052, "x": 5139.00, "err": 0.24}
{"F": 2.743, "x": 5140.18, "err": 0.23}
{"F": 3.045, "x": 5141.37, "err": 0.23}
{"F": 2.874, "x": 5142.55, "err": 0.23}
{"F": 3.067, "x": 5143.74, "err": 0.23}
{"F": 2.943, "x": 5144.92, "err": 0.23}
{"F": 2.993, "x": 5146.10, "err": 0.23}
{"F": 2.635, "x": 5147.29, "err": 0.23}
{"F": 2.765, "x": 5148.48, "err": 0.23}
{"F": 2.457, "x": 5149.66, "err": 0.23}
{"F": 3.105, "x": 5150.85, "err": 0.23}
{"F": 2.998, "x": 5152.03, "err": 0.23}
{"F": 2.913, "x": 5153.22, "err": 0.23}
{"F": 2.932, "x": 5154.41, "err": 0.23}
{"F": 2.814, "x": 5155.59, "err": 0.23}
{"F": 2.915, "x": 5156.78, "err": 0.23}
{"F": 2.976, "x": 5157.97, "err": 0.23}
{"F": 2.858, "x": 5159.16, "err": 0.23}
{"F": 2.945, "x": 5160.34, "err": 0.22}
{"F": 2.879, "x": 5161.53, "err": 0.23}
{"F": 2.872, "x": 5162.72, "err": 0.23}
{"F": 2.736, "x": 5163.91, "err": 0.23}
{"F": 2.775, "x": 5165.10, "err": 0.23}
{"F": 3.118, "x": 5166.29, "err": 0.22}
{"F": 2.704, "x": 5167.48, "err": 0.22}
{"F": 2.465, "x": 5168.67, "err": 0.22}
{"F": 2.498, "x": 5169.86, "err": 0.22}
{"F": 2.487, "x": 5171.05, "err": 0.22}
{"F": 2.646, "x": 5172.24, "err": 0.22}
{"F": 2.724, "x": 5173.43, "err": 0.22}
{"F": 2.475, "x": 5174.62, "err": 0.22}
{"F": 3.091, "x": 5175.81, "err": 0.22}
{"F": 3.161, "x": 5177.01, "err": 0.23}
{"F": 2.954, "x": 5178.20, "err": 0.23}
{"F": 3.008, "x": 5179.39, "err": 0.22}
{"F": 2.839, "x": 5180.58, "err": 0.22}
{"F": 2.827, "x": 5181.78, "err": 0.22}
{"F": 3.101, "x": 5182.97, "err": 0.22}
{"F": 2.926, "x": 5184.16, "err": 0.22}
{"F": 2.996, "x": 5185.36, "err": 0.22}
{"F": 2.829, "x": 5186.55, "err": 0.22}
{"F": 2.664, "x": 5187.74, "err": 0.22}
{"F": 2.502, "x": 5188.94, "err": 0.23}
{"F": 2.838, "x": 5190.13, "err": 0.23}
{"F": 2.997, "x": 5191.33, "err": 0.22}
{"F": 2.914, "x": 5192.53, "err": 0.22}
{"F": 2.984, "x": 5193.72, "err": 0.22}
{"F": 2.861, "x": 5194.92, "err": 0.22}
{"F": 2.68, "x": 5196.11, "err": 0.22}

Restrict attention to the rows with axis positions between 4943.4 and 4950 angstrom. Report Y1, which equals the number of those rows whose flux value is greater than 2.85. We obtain 4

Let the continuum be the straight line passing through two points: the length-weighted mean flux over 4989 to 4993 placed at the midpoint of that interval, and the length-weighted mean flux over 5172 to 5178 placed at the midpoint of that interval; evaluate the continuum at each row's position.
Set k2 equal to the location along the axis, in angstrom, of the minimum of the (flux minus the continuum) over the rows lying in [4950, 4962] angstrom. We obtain 4959.97 angstrom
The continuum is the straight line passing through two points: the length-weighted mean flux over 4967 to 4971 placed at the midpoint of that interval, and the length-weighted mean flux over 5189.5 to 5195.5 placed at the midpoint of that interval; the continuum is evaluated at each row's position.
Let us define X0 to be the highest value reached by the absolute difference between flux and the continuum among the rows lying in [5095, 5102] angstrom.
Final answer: 0.44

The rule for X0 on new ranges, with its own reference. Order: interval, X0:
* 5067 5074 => 0.30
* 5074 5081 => 0.68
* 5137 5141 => 0.53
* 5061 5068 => 0.63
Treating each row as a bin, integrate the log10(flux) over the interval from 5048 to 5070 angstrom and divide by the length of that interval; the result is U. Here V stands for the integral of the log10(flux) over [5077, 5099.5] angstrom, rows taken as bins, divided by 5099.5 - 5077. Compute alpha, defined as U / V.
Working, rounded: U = 0.468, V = 0.450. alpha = 1.04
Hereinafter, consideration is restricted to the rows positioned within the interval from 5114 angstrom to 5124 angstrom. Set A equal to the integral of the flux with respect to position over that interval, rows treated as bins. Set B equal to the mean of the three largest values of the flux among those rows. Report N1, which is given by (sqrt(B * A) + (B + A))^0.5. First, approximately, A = 29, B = 3.12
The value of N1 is 6.5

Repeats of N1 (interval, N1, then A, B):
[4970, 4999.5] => 10.3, 86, 3.24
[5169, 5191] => 8.9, 62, 3.12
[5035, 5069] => 11.0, 99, 3.22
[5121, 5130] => 6.0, 25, 2.96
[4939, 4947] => 6.0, 24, 3.19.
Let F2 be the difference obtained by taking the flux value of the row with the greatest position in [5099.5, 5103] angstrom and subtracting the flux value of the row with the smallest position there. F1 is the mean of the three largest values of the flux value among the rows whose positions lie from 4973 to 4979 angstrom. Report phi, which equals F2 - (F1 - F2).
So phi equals -1.93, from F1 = 3.111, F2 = 0.6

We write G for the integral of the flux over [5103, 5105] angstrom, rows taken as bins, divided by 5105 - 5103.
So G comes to 2.92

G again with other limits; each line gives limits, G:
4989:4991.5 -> 2.99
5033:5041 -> 2.88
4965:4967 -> 2.90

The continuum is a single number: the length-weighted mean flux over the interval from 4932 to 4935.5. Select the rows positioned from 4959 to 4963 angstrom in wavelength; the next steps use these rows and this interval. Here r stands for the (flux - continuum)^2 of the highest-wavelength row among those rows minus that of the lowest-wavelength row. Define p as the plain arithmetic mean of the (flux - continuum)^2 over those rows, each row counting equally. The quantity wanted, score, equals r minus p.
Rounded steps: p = 0.167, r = -0.36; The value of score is -0.53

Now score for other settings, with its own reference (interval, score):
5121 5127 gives 0.01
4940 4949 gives -0.03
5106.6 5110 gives -0.11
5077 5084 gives 0.13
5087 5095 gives -0.13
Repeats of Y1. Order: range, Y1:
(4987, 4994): 3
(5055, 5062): 2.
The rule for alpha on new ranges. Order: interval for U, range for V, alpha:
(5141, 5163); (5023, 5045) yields 1.00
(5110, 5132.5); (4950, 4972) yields 1.00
